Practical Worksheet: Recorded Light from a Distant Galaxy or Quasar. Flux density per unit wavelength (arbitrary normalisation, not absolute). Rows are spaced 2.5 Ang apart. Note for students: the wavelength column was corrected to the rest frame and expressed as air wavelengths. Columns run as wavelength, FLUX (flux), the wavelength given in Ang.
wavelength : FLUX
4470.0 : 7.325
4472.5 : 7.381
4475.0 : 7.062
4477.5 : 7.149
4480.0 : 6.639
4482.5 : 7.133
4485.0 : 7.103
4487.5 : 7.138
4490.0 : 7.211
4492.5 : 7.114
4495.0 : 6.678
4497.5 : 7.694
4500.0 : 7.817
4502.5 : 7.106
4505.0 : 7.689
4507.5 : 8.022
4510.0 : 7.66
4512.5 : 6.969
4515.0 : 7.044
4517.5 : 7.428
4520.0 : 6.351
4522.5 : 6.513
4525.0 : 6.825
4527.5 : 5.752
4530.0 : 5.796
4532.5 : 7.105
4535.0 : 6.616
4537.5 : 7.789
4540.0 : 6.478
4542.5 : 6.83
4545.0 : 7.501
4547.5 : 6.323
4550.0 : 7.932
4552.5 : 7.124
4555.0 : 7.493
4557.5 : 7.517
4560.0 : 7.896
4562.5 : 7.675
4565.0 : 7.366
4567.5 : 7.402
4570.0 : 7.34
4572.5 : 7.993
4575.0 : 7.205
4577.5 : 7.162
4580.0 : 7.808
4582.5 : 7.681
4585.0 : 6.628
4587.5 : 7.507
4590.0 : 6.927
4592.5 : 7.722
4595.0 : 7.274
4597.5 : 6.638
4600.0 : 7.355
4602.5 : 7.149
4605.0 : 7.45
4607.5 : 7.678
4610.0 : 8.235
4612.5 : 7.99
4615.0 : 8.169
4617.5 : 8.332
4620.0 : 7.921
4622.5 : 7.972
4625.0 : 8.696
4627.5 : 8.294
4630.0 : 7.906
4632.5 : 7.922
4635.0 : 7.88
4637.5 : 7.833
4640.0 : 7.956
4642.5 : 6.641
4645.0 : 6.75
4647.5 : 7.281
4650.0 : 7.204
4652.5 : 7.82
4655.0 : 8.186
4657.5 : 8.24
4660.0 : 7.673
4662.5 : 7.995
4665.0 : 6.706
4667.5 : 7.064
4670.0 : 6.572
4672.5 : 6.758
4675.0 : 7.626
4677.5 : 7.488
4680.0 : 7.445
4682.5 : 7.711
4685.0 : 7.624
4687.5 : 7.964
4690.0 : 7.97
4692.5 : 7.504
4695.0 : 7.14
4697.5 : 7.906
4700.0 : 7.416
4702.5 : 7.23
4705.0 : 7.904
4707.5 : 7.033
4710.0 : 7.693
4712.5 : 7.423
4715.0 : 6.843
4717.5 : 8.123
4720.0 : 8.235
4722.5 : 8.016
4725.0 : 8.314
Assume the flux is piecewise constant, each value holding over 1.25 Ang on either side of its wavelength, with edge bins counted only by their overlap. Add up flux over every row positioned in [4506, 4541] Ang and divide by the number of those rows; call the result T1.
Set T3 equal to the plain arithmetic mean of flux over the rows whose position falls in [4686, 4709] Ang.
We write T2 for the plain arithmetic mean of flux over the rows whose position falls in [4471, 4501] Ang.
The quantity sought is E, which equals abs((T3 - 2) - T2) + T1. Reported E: 8.5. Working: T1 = 6.9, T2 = 7.2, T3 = 7.56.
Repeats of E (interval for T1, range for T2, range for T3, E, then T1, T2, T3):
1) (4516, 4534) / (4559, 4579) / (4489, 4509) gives 8.6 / 6.5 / 7.5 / 7.42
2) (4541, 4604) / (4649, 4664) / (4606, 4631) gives 9.1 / 7.3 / 7.9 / 8.12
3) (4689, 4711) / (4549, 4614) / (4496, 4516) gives 9.5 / 7.5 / 7.5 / 7.50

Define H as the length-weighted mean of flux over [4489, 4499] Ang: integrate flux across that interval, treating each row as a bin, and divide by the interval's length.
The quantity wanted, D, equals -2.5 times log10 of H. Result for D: -2.14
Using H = 7.2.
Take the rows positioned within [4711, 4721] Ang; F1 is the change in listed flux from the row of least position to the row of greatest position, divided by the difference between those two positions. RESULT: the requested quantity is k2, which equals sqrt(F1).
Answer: 0.33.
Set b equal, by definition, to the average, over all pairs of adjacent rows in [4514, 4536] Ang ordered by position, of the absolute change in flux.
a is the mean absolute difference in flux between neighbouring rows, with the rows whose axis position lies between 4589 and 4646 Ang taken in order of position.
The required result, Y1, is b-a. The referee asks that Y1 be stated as 0.24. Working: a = 0.37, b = 0.61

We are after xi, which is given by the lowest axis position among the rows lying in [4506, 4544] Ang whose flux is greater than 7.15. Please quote 4507.5 Ang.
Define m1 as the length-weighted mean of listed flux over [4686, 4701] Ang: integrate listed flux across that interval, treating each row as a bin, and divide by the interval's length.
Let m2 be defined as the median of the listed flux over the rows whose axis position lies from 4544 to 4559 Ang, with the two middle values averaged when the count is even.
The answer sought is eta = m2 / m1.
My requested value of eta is 0.98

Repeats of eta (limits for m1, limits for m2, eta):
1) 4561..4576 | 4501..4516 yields 0.98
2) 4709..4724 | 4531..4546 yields 0.90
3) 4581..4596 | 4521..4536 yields 0.90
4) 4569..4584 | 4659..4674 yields 0.92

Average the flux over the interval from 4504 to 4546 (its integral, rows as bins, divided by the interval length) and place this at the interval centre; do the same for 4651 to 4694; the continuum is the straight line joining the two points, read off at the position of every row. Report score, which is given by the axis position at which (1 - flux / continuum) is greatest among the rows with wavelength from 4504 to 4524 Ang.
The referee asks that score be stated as 4520.0 Ang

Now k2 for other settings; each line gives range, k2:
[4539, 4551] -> 0.38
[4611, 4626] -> 0.24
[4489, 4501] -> 0.25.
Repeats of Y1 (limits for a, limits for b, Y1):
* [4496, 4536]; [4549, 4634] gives -0.11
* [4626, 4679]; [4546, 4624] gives 0.06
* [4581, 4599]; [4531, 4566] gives -0.05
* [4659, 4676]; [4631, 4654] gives -0.23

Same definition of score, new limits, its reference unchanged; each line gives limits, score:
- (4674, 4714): 4707.5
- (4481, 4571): 4527.5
